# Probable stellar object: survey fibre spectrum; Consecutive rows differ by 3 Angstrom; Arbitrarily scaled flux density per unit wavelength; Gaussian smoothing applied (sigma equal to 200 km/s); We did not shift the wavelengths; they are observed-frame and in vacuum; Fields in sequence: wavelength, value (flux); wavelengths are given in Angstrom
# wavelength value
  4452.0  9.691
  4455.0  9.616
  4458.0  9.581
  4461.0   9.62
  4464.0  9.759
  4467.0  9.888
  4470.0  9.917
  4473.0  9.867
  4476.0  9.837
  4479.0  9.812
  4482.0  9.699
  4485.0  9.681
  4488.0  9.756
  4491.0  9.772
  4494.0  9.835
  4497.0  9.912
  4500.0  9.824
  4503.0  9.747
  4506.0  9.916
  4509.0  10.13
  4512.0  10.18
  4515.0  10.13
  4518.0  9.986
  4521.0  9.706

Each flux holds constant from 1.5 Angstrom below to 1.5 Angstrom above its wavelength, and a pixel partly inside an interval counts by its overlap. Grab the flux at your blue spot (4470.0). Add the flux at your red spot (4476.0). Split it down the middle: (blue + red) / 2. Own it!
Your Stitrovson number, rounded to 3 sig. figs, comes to 9.88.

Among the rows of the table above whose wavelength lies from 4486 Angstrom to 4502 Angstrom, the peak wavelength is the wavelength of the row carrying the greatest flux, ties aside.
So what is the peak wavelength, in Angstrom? 4497.0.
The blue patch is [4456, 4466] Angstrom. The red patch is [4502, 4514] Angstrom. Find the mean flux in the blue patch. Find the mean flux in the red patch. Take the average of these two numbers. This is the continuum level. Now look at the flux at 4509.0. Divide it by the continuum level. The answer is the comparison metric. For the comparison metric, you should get 1.03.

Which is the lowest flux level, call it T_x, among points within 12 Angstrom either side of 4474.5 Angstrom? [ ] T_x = 9.681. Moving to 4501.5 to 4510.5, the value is 9.747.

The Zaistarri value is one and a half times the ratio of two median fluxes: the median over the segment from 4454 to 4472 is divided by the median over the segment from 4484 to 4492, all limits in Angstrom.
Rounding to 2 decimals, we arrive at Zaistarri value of 1.49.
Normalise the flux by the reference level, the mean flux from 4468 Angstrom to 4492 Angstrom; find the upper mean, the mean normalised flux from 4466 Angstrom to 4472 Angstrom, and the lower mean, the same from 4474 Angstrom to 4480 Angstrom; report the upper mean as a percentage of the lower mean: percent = 101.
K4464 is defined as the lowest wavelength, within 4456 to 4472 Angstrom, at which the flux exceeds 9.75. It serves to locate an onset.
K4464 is 4464.0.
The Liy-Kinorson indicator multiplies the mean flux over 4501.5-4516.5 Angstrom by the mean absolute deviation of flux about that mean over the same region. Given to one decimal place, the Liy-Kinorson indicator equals 1.5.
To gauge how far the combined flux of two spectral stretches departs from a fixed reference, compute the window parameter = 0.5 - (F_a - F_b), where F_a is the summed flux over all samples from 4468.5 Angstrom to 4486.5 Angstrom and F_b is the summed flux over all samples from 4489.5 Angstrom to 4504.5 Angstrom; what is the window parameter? -9.2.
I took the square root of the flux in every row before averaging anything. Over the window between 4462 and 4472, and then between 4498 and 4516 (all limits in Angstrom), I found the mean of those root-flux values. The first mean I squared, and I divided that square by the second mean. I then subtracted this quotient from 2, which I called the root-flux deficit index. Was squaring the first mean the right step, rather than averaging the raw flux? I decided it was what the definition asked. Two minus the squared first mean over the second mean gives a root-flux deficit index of -1.12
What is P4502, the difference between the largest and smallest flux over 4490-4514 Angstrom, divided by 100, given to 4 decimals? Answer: 0.0043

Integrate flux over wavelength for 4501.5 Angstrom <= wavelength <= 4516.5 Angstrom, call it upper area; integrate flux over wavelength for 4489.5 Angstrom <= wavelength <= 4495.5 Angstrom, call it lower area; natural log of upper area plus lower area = 5.3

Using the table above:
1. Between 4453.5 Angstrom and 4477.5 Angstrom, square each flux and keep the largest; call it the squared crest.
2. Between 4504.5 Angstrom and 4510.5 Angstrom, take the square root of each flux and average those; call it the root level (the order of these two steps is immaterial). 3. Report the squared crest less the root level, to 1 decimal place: 95.2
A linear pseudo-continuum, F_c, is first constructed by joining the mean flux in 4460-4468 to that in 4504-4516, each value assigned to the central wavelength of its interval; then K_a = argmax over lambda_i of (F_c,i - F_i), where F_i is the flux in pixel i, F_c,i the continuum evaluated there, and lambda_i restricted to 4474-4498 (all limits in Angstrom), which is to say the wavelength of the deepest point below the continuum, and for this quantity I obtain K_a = 4485.0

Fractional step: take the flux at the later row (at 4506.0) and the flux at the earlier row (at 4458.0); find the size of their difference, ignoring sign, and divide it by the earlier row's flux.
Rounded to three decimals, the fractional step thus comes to 0.035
